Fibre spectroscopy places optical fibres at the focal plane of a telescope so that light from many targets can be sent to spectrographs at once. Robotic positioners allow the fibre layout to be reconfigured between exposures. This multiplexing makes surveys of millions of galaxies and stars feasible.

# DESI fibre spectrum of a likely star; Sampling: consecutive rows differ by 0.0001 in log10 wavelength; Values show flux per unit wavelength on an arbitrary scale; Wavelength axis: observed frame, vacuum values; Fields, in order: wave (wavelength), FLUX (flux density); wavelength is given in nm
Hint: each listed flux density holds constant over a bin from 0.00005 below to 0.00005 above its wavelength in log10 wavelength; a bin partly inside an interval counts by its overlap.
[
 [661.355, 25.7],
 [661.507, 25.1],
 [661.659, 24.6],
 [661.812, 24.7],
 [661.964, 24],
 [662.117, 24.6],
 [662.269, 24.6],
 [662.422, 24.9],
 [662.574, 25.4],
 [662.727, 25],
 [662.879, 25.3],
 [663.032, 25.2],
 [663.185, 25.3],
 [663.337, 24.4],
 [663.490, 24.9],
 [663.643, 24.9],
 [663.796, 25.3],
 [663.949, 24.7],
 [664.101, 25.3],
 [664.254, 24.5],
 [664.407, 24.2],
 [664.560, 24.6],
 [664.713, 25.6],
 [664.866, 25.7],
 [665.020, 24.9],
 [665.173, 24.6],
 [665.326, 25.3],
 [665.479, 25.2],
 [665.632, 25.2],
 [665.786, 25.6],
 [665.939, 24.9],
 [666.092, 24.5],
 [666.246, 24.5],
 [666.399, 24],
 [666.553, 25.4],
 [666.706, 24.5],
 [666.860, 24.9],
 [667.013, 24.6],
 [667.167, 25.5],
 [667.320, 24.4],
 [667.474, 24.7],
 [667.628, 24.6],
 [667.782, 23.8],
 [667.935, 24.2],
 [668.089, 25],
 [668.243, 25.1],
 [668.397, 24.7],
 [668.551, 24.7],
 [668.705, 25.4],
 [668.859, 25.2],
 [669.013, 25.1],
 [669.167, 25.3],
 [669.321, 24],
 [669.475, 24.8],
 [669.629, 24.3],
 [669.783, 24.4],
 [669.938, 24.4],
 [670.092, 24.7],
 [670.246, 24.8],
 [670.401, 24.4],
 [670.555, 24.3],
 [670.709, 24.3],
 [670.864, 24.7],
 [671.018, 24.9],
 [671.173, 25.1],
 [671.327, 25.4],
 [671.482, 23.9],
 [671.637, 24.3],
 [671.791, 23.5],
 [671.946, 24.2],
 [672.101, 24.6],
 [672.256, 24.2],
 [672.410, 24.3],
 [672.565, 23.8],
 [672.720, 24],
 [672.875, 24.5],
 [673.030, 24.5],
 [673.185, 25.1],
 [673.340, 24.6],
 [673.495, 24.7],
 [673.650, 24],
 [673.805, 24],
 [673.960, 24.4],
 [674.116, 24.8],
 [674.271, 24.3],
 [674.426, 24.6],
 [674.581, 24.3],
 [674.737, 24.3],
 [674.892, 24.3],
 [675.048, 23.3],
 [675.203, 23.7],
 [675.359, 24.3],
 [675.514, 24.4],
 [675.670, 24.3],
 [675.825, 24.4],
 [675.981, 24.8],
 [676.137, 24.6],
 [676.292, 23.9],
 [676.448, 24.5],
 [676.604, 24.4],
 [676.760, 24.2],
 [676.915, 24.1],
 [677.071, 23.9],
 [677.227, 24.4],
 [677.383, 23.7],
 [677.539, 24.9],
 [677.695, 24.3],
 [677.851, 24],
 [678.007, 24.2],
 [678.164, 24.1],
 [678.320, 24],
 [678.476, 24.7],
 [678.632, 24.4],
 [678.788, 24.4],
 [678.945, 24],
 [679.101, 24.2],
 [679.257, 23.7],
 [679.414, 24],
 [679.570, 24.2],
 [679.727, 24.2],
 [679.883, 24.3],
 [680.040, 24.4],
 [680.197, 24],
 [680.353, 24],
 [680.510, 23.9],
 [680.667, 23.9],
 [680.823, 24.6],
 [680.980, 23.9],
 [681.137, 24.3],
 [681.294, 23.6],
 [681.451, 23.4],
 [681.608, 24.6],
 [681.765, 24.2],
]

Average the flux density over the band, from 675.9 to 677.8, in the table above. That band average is 24.3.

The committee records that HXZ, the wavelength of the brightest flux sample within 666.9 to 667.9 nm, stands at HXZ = 667.167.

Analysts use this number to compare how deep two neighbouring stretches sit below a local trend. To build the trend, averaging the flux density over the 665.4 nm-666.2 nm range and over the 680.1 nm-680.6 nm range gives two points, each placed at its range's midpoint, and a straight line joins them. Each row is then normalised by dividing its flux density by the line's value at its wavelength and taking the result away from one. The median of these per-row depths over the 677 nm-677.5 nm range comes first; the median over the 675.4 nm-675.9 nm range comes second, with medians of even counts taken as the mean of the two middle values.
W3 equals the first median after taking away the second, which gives 0.016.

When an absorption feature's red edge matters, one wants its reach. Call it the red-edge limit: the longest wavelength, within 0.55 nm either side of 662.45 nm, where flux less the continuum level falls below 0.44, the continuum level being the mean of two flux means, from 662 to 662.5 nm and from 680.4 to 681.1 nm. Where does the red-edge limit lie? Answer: 662.269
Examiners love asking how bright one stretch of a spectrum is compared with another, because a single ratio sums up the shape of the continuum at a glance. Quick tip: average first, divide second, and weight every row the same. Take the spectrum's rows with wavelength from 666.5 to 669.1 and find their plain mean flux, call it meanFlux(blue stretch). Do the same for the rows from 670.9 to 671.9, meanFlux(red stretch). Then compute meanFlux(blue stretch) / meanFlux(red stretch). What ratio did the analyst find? 1.01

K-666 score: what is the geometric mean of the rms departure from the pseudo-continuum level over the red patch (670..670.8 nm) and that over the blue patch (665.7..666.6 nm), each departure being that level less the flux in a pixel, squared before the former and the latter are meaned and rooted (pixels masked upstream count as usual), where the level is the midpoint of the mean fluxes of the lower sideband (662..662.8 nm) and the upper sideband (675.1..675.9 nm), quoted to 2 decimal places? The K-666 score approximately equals 0.36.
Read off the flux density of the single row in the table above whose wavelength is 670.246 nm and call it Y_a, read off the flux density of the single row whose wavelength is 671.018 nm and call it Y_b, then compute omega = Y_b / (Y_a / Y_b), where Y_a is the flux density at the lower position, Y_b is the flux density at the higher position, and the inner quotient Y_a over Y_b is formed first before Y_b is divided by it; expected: 25.0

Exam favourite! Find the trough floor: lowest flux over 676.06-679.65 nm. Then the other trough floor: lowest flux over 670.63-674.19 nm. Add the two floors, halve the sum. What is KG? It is 23.6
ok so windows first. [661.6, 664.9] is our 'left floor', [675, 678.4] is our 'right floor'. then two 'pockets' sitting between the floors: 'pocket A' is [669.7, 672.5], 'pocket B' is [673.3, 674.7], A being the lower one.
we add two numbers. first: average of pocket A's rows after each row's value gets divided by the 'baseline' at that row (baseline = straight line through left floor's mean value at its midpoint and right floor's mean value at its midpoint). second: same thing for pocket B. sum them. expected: 2.00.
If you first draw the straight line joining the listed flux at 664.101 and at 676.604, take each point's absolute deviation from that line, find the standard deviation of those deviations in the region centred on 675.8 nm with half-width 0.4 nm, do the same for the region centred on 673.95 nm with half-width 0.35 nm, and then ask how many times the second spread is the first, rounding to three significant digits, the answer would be 1.79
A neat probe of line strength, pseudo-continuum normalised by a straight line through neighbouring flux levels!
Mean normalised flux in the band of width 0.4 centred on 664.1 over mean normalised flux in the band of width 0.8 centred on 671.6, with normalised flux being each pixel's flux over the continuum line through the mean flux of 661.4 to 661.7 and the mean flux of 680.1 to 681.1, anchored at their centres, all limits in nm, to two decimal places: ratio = 1.01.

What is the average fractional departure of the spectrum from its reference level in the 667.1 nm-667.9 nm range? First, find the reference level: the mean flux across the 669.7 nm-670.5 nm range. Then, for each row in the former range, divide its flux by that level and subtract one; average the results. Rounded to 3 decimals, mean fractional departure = 0.002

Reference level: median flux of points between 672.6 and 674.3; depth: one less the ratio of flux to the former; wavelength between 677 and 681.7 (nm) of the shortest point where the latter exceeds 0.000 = 677.071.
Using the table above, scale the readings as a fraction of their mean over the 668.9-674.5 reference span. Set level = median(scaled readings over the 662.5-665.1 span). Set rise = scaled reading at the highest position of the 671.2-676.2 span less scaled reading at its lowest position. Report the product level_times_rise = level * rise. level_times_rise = -0.033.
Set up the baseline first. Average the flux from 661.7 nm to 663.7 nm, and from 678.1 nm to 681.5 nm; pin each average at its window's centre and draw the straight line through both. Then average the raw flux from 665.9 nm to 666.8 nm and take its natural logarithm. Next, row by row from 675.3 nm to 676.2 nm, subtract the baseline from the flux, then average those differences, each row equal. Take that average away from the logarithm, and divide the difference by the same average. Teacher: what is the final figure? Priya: 16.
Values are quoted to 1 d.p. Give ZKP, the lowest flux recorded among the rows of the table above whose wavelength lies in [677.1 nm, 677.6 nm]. 23.7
